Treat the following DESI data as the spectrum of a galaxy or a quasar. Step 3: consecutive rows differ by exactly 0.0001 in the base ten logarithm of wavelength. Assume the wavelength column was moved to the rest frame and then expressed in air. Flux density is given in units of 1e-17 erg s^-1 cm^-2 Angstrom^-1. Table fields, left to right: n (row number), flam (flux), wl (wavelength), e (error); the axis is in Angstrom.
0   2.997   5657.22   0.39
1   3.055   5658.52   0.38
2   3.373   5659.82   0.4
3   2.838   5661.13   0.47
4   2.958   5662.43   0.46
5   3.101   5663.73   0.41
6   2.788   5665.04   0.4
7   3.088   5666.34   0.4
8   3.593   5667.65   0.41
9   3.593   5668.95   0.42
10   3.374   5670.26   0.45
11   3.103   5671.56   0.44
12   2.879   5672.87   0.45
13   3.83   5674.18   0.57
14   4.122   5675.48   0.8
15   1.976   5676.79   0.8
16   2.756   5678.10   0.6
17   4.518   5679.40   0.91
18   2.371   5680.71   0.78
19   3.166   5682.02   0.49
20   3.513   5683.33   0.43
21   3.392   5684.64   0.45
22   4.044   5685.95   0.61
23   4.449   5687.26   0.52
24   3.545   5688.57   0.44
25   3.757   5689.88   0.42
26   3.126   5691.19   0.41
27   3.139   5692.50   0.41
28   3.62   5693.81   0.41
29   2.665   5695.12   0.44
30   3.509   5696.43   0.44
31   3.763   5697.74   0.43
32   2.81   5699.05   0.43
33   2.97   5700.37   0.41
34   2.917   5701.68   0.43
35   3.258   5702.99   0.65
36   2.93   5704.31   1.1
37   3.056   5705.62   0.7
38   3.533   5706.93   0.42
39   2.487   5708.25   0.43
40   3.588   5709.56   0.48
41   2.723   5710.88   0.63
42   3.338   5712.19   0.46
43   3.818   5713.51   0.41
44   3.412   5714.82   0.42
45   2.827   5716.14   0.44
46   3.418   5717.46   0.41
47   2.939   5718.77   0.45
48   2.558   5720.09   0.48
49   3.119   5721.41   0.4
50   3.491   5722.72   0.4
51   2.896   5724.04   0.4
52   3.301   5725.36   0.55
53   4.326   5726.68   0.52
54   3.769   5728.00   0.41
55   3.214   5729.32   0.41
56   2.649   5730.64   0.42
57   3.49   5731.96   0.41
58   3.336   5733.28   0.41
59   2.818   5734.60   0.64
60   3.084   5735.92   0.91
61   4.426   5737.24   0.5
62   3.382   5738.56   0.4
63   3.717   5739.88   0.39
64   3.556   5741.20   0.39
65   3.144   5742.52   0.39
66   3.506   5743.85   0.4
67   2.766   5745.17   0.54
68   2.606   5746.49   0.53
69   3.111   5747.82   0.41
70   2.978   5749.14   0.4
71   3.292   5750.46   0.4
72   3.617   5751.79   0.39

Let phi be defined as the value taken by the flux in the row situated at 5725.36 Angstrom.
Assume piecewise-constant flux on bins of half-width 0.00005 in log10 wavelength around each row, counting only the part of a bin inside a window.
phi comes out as 3.301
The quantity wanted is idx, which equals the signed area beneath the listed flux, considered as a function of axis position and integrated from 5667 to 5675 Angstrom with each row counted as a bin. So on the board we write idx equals 27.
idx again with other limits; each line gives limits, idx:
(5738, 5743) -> 17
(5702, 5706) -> 12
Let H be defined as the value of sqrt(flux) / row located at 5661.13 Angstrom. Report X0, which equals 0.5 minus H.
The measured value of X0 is -1.18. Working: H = 1.68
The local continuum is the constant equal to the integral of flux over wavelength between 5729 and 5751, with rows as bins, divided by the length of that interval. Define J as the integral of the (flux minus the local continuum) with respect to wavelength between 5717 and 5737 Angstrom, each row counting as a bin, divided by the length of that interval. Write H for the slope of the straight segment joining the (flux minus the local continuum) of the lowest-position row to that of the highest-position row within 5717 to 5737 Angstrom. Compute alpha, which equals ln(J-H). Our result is -3.6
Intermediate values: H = -0.018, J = 0.01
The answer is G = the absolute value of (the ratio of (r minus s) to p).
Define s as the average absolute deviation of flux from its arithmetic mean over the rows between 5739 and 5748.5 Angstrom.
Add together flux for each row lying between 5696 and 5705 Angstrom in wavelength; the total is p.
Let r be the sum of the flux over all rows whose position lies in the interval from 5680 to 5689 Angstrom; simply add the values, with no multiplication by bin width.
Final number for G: 1.09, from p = 22.2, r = 24.5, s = 0.34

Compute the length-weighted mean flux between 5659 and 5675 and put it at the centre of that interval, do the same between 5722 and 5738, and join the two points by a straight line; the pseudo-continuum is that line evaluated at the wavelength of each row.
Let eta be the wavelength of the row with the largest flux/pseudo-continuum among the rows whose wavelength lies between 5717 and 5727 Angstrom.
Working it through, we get 5726.68 Angstrom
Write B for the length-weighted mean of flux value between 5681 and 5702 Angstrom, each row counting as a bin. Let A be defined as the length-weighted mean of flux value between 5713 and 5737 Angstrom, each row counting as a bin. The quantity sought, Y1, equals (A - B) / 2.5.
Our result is -0.05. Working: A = 3.27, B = 3.39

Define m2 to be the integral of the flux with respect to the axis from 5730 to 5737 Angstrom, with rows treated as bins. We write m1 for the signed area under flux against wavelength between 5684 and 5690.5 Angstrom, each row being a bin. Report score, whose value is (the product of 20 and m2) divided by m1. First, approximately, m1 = 24.9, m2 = 22.1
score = 18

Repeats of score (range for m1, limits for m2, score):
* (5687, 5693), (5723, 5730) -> 23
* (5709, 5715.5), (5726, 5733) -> 22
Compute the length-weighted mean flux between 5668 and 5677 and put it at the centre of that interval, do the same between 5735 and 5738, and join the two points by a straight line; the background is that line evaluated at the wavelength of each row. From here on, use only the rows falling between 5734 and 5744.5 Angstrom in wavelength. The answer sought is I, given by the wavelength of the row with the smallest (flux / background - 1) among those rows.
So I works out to 5734.60 Angstrom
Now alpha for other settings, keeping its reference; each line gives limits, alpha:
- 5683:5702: -1.5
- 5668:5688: -2.1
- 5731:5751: -3.2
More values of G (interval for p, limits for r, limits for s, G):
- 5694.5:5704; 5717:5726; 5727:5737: 0.98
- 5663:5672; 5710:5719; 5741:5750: 0.98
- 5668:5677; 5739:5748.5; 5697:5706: 0.97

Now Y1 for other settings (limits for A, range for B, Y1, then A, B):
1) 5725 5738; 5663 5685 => 0.08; 3.44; 3.24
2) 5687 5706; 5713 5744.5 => -0.02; 3.28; 3.34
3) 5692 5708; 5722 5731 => -0.09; 3.16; 3.40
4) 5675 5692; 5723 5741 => 0.00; 3.43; 3.42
